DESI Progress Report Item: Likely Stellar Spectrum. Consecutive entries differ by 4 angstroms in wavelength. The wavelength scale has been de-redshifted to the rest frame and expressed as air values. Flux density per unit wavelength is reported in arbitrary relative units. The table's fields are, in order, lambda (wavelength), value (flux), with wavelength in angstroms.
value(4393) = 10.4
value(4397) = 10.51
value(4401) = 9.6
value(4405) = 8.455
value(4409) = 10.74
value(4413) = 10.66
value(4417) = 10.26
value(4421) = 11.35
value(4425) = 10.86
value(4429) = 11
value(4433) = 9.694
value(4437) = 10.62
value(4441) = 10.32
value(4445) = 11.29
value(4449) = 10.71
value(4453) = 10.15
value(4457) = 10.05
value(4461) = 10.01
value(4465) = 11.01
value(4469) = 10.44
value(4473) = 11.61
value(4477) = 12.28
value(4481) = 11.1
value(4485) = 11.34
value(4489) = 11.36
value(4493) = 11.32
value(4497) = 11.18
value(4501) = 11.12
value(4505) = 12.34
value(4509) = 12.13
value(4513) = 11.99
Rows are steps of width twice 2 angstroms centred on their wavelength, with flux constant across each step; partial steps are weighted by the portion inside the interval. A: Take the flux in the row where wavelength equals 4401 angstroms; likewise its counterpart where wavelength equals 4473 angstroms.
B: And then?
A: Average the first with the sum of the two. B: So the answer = 15.4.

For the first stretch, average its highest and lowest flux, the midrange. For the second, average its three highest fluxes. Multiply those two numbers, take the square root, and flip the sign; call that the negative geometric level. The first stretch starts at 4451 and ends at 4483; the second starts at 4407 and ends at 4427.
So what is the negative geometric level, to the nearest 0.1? -11.1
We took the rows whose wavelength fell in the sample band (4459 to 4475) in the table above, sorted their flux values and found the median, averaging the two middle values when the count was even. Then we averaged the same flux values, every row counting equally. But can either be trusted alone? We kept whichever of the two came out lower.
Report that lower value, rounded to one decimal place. 10.7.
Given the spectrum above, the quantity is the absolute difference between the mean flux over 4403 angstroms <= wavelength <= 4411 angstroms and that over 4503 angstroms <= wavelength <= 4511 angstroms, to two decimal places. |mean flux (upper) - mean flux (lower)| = 2.64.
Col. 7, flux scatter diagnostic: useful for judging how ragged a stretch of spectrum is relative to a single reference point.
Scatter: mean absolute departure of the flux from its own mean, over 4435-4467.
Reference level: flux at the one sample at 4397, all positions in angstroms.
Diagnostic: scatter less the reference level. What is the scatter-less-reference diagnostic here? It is -10.1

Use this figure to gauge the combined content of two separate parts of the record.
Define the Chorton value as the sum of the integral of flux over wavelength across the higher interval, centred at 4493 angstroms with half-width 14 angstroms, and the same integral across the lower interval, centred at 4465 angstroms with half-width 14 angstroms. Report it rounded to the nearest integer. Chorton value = 621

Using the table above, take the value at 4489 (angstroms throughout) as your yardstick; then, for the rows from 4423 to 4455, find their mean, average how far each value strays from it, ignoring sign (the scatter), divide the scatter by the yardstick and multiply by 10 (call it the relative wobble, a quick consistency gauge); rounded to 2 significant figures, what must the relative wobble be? 0.35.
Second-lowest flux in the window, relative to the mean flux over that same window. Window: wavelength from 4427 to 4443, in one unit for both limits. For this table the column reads 0.991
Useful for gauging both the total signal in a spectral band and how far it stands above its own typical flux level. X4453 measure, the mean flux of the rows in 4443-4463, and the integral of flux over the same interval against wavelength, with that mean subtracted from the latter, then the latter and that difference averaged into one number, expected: 204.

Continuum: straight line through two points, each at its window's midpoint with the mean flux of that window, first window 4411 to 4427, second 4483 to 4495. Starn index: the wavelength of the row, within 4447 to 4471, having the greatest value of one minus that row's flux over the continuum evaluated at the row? 4461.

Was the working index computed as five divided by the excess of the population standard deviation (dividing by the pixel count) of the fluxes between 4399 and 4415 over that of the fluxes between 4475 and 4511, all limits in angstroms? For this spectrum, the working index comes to 11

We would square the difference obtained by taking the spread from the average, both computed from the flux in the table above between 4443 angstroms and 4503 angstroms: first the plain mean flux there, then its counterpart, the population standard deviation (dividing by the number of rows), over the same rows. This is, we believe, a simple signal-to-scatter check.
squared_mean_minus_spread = 108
